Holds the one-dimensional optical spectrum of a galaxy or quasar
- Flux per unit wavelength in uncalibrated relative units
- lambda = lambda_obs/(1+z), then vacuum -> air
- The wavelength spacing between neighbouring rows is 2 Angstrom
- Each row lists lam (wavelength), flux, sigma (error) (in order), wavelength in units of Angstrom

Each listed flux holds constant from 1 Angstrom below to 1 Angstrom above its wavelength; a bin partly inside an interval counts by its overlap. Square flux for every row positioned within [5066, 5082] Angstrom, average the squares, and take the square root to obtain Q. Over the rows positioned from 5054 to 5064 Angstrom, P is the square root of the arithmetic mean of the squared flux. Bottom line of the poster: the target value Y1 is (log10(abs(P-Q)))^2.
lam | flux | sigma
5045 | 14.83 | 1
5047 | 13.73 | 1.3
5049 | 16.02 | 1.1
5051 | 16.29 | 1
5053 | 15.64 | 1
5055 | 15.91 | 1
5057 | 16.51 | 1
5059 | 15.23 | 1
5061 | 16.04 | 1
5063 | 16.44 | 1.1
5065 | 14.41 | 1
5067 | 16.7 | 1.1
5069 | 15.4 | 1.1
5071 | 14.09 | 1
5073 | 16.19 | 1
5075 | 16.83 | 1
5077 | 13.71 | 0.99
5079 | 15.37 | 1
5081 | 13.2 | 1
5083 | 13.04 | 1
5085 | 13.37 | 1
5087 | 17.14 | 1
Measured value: 0.01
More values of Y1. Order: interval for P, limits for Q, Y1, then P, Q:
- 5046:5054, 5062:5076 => 0.27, 15.45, 15.8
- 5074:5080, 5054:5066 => 0.14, 15.36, 15.8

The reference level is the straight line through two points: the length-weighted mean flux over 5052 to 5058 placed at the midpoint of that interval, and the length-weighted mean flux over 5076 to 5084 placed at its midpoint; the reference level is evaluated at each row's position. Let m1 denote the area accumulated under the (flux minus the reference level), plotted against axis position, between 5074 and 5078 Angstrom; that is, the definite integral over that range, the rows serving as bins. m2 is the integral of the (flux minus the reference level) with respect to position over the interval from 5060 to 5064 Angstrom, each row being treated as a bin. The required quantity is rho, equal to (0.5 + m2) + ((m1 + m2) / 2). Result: 7.7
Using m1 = 4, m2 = 3.3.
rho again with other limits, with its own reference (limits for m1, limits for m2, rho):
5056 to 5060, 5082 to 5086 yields -0.9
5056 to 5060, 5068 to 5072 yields 1.0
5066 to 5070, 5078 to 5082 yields 5.6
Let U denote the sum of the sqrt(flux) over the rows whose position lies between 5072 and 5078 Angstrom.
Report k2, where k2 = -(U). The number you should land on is -11.83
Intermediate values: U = 11.83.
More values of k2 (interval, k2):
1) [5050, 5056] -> -11.98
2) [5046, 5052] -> -11.74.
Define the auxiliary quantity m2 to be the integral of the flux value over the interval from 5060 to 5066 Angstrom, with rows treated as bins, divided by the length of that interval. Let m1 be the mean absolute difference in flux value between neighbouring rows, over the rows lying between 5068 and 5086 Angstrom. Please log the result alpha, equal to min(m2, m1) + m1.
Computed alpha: 2.9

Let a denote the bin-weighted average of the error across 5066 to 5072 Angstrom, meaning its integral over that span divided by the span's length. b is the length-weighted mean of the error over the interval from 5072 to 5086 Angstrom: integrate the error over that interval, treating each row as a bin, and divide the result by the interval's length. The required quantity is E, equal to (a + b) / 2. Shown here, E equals 1.03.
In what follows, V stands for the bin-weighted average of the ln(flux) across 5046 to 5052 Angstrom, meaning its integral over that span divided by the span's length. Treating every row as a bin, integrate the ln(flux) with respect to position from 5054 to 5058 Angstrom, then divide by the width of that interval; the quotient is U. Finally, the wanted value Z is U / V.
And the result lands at 1.02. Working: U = 2.79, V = 2.728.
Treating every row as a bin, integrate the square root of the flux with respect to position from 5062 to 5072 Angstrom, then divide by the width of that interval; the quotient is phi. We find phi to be 3.92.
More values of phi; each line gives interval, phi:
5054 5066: 3.97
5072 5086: 3.81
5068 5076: 3.95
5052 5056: 3.97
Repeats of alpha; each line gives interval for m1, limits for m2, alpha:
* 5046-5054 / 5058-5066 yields 2.1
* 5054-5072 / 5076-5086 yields 2.5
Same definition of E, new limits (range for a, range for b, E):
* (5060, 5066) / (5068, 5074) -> 1.03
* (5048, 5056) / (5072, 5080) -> 1.01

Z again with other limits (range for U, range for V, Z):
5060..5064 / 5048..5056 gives 1.01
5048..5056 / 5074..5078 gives 1.02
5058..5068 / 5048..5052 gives 0.99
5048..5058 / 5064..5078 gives 1.02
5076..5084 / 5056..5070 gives 0.95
